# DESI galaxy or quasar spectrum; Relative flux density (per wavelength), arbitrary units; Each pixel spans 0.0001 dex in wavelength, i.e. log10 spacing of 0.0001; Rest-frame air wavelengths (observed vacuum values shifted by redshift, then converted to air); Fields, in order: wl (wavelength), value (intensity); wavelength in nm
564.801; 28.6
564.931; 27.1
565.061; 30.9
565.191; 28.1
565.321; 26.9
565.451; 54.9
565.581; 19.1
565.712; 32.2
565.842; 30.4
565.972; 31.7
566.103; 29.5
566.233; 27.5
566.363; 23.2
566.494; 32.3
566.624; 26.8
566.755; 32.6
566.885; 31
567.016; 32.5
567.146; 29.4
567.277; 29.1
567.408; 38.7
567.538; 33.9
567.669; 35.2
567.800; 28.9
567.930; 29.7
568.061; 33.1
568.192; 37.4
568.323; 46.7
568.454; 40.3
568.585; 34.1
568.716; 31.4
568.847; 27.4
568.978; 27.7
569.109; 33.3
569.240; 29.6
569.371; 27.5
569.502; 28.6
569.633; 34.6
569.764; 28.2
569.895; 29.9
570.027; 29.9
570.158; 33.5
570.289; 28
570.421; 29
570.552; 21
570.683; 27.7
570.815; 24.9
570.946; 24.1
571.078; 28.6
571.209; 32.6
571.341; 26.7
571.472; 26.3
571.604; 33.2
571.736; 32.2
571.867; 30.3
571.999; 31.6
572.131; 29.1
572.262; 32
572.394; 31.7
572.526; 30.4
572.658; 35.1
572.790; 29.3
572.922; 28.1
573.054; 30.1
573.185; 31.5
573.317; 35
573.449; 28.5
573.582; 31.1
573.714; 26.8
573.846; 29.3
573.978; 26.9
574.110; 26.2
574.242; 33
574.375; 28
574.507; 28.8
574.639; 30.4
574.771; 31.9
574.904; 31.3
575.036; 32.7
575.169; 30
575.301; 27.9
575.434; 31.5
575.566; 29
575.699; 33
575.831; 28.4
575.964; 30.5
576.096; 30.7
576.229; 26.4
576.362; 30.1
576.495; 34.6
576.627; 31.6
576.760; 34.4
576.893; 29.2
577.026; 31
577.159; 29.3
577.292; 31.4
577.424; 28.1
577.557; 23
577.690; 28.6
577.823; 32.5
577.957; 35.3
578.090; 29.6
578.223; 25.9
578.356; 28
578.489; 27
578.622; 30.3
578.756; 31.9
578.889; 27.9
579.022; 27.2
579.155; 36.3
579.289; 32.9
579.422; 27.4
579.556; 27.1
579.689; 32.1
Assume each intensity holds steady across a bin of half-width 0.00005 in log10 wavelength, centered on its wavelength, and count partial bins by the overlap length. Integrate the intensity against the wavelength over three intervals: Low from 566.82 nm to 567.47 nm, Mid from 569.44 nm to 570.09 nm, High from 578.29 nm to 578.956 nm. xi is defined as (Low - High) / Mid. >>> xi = 0.08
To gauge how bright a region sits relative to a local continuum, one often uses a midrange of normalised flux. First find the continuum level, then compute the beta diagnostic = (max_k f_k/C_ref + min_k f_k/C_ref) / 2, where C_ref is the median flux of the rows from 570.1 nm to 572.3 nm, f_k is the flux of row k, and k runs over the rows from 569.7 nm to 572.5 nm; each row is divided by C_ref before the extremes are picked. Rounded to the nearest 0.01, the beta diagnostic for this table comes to 0.94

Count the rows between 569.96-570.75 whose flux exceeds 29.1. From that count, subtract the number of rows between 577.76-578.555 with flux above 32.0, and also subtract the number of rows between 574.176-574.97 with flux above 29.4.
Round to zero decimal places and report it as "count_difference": -4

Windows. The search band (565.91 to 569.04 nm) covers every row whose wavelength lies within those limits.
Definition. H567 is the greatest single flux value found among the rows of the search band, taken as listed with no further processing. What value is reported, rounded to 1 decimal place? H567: 46.7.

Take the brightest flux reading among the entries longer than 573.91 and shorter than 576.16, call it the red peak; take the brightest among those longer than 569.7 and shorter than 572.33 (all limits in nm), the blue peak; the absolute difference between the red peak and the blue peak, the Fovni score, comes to 0.5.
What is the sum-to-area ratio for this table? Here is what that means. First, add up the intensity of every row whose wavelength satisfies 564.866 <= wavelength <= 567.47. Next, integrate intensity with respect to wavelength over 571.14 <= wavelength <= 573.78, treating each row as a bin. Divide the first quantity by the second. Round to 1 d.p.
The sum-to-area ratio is 7.6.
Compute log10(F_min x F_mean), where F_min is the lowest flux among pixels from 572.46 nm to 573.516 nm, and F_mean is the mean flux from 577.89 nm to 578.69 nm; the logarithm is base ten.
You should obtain 2.92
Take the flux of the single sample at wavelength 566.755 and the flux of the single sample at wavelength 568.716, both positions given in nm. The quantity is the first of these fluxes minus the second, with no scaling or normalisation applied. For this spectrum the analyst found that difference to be 1.2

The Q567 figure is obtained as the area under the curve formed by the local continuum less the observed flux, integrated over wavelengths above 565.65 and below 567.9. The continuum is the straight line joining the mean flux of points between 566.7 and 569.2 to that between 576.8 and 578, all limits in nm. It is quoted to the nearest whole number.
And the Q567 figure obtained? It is 6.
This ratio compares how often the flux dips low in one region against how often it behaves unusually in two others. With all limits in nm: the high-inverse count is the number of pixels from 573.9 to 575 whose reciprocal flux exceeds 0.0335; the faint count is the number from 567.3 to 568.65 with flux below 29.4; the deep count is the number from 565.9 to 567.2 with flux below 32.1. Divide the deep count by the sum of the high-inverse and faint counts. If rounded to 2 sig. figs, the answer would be 1.4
